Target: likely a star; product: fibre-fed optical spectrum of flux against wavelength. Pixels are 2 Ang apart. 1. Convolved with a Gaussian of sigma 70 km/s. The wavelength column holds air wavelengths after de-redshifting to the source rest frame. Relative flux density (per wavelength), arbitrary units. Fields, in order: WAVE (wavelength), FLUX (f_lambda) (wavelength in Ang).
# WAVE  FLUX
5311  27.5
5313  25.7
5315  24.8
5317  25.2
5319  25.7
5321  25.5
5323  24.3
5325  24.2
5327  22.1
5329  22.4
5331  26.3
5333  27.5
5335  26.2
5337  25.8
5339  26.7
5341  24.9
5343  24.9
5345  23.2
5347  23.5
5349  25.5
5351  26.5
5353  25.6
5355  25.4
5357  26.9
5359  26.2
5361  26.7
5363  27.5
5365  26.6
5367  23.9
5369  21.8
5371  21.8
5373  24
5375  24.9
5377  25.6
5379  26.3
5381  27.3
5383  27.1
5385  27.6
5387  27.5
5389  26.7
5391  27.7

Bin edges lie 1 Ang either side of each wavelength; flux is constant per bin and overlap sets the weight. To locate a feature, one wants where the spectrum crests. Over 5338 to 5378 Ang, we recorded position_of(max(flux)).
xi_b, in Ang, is 5363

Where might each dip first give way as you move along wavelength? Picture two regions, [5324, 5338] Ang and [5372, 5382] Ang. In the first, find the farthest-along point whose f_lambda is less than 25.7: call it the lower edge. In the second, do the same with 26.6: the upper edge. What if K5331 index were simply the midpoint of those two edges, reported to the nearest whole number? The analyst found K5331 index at 5354 Ang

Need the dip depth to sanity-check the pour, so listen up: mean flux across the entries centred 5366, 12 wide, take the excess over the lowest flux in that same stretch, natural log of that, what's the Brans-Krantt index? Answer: 1.1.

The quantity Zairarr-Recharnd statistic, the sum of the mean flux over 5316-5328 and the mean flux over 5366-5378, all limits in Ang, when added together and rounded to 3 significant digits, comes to 48.2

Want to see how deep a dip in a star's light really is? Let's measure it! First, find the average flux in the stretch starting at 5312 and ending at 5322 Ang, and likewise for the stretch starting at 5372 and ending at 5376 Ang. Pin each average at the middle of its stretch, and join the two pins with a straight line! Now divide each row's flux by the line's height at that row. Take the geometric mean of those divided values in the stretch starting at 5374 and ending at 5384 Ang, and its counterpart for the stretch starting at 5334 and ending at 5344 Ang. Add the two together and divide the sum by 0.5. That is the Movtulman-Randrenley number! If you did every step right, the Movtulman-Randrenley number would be 4.21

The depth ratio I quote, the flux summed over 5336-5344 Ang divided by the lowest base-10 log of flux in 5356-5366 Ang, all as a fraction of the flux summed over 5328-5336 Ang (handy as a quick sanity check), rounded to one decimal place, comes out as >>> 0.7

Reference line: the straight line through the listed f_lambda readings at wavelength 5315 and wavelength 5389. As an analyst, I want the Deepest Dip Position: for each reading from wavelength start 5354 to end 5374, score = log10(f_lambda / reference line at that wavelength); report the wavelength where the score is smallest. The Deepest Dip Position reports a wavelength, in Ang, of 5371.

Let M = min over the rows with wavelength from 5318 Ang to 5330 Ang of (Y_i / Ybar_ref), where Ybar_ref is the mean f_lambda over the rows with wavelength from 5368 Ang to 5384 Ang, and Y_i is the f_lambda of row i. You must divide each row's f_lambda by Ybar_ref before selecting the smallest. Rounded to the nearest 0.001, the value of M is 0.889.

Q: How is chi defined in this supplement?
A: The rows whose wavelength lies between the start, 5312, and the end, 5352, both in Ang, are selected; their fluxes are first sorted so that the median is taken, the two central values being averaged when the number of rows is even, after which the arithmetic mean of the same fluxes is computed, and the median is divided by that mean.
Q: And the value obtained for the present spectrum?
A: 1.012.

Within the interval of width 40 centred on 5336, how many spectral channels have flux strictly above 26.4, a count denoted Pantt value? 3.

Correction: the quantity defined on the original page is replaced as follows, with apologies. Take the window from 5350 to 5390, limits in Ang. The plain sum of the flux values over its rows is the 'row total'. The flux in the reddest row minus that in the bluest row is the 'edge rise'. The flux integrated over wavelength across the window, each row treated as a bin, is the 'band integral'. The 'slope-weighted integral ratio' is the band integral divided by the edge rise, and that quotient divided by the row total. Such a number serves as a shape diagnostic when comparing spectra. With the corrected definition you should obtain 10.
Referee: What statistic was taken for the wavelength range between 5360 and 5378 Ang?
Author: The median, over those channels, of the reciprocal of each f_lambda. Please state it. 0.0402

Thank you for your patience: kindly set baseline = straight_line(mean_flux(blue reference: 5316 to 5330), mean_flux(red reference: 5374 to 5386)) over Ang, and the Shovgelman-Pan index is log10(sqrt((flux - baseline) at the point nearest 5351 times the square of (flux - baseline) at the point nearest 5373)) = 0.38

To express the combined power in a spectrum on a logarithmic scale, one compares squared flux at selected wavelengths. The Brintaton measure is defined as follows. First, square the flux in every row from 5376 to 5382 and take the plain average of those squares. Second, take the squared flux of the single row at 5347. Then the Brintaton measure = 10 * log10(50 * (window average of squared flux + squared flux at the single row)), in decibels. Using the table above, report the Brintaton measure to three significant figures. 48.0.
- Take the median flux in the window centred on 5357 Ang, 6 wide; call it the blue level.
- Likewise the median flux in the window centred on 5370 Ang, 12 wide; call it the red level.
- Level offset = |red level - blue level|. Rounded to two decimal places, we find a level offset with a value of 2.25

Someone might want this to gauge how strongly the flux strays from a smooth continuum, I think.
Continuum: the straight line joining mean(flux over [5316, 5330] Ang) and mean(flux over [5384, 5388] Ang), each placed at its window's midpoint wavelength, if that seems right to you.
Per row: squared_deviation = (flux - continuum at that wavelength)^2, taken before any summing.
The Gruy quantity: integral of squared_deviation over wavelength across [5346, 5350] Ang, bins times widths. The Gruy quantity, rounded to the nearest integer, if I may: 8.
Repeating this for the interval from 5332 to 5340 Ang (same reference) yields 26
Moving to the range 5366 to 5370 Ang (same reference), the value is 61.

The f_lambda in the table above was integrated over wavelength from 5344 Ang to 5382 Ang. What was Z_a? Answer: 958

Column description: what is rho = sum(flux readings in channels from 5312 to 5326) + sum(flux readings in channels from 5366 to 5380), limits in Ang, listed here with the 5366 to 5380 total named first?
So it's 344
